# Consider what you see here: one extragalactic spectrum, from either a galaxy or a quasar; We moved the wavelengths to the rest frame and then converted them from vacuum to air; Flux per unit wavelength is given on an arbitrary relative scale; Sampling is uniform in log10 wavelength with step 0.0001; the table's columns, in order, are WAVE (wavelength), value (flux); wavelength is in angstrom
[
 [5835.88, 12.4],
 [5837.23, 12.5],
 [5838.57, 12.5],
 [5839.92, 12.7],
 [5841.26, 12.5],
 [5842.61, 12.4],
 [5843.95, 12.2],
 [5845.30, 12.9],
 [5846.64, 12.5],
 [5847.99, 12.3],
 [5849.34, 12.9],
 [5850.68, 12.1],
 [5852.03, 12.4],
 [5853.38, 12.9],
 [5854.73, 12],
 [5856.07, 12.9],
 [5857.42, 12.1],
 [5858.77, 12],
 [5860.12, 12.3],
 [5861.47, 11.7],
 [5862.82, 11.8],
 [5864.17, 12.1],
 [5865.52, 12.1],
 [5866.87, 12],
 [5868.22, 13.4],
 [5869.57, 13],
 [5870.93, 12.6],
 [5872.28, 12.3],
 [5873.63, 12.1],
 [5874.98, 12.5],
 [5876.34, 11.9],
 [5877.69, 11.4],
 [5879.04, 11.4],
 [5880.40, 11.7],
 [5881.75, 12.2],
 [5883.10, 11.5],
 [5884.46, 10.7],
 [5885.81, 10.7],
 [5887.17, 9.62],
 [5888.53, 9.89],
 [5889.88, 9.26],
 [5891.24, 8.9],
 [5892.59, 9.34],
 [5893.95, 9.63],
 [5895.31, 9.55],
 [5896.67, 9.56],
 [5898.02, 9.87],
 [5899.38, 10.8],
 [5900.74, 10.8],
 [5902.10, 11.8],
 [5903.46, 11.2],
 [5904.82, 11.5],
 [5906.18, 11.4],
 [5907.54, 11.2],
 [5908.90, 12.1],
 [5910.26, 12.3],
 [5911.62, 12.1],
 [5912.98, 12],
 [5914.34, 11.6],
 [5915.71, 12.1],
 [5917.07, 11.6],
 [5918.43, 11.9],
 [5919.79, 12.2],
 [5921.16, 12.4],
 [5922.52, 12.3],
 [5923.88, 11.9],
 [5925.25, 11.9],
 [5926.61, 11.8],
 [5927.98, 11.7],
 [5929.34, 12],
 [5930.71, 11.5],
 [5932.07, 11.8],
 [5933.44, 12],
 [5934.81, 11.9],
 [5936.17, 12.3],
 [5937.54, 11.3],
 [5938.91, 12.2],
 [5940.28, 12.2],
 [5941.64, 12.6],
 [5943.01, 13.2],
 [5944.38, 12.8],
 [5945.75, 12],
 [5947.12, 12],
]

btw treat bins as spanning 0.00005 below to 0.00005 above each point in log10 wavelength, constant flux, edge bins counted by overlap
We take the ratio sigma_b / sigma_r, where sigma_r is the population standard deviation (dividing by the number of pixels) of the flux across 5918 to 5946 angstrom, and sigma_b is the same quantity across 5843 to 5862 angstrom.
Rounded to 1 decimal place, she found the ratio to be 0.9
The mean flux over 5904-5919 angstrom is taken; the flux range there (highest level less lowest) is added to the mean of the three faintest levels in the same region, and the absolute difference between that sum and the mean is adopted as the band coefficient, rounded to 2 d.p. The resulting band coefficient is 0.67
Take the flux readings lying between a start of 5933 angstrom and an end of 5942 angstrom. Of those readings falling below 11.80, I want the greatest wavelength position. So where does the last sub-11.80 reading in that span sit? 5937.54 angstrom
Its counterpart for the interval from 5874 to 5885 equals 5884.46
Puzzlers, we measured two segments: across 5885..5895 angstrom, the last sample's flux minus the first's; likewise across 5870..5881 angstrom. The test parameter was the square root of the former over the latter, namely 1.1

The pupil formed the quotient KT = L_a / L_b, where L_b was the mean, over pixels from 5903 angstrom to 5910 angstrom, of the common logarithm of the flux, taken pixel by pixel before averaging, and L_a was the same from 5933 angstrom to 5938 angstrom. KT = 1.01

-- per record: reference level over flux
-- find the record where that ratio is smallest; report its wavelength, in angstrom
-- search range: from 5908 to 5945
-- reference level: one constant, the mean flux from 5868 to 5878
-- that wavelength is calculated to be 5943.01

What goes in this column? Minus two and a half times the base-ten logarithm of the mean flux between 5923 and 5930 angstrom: -2.69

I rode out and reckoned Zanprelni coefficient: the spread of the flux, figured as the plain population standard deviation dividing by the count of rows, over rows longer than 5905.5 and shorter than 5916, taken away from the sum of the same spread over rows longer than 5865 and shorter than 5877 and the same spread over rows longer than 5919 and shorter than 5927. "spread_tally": 0.33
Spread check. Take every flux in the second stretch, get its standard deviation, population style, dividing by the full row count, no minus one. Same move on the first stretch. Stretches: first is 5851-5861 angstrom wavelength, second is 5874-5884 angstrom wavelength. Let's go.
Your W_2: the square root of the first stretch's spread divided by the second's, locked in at 0.96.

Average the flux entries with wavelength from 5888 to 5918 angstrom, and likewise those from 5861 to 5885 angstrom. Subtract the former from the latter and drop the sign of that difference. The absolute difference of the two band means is 1.2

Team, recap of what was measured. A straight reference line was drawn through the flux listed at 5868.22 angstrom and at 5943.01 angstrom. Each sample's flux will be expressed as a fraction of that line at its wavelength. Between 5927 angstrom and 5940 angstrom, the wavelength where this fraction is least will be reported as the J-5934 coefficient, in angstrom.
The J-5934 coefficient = 5937.54 angstrom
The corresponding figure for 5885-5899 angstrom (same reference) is 5891.24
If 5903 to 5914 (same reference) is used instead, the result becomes 5903.46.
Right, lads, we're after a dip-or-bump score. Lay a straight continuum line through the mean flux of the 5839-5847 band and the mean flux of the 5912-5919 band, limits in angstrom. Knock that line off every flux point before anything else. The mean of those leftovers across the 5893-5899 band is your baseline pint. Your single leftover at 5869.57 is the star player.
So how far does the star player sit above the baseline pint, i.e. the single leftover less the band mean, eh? 3.1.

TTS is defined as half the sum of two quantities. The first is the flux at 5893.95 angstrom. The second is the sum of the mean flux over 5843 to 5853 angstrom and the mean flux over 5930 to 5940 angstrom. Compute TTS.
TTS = 17.0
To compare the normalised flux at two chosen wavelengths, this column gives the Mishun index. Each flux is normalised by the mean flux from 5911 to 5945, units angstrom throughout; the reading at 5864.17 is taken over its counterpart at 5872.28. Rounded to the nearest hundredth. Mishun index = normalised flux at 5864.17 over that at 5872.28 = 0.98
